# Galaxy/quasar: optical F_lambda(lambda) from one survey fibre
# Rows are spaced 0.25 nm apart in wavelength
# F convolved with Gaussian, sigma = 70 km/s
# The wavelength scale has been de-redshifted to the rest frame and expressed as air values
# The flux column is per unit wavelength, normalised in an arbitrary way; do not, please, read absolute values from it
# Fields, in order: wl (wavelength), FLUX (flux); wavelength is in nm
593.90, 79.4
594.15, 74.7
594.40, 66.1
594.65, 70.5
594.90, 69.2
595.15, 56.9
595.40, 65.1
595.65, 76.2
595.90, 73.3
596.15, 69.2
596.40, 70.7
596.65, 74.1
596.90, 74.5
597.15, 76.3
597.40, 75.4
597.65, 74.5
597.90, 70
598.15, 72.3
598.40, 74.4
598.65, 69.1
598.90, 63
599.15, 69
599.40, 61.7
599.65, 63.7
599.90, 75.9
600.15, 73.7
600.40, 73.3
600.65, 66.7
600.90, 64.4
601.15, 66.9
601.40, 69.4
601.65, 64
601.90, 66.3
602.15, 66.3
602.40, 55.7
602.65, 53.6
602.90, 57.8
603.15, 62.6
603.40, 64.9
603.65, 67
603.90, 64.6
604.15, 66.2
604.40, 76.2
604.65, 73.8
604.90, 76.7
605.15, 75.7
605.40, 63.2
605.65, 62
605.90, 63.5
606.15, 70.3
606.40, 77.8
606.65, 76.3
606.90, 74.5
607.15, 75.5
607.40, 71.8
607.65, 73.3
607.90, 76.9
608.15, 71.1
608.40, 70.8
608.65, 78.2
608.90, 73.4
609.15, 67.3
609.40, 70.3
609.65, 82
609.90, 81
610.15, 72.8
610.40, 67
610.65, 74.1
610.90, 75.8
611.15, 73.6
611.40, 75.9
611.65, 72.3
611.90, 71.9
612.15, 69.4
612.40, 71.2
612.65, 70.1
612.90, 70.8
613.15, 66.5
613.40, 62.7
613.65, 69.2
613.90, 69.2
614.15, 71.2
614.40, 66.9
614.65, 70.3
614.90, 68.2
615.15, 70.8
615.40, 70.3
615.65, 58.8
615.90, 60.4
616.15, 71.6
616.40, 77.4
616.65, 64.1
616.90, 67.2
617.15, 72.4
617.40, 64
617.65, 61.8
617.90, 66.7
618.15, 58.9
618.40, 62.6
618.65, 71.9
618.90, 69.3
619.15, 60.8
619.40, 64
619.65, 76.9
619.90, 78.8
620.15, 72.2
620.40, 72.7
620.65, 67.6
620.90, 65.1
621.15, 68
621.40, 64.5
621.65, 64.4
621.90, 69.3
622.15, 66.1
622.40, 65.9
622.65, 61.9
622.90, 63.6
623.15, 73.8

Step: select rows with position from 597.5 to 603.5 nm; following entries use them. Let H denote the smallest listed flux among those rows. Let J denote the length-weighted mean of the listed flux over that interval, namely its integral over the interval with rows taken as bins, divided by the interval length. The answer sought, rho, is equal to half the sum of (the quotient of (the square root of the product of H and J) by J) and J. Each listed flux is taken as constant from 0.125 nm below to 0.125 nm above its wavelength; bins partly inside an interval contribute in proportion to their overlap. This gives 33.8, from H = 53.6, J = 66.7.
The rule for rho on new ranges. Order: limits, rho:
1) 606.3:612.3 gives 37.4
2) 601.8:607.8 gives 34.5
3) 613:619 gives 34.1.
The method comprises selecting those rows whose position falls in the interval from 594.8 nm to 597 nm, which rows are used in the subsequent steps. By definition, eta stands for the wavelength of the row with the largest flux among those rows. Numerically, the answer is 595.65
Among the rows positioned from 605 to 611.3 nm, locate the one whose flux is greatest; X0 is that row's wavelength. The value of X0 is 609.65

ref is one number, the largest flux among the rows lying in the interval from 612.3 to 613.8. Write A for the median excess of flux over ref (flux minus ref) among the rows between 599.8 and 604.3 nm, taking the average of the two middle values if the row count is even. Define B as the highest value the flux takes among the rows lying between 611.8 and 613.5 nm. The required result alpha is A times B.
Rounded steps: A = -5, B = 71.9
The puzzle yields -356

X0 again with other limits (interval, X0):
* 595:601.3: 597.15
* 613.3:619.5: 616.40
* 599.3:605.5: 604.90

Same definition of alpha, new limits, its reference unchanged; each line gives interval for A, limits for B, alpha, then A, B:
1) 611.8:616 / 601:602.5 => -125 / -2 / 69.4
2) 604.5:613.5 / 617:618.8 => 98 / 1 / 72.4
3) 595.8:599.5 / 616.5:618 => 80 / 1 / 72.4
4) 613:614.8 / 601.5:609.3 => -156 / -2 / 78.2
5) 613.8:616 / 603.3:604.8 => -152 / -2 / 76.2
